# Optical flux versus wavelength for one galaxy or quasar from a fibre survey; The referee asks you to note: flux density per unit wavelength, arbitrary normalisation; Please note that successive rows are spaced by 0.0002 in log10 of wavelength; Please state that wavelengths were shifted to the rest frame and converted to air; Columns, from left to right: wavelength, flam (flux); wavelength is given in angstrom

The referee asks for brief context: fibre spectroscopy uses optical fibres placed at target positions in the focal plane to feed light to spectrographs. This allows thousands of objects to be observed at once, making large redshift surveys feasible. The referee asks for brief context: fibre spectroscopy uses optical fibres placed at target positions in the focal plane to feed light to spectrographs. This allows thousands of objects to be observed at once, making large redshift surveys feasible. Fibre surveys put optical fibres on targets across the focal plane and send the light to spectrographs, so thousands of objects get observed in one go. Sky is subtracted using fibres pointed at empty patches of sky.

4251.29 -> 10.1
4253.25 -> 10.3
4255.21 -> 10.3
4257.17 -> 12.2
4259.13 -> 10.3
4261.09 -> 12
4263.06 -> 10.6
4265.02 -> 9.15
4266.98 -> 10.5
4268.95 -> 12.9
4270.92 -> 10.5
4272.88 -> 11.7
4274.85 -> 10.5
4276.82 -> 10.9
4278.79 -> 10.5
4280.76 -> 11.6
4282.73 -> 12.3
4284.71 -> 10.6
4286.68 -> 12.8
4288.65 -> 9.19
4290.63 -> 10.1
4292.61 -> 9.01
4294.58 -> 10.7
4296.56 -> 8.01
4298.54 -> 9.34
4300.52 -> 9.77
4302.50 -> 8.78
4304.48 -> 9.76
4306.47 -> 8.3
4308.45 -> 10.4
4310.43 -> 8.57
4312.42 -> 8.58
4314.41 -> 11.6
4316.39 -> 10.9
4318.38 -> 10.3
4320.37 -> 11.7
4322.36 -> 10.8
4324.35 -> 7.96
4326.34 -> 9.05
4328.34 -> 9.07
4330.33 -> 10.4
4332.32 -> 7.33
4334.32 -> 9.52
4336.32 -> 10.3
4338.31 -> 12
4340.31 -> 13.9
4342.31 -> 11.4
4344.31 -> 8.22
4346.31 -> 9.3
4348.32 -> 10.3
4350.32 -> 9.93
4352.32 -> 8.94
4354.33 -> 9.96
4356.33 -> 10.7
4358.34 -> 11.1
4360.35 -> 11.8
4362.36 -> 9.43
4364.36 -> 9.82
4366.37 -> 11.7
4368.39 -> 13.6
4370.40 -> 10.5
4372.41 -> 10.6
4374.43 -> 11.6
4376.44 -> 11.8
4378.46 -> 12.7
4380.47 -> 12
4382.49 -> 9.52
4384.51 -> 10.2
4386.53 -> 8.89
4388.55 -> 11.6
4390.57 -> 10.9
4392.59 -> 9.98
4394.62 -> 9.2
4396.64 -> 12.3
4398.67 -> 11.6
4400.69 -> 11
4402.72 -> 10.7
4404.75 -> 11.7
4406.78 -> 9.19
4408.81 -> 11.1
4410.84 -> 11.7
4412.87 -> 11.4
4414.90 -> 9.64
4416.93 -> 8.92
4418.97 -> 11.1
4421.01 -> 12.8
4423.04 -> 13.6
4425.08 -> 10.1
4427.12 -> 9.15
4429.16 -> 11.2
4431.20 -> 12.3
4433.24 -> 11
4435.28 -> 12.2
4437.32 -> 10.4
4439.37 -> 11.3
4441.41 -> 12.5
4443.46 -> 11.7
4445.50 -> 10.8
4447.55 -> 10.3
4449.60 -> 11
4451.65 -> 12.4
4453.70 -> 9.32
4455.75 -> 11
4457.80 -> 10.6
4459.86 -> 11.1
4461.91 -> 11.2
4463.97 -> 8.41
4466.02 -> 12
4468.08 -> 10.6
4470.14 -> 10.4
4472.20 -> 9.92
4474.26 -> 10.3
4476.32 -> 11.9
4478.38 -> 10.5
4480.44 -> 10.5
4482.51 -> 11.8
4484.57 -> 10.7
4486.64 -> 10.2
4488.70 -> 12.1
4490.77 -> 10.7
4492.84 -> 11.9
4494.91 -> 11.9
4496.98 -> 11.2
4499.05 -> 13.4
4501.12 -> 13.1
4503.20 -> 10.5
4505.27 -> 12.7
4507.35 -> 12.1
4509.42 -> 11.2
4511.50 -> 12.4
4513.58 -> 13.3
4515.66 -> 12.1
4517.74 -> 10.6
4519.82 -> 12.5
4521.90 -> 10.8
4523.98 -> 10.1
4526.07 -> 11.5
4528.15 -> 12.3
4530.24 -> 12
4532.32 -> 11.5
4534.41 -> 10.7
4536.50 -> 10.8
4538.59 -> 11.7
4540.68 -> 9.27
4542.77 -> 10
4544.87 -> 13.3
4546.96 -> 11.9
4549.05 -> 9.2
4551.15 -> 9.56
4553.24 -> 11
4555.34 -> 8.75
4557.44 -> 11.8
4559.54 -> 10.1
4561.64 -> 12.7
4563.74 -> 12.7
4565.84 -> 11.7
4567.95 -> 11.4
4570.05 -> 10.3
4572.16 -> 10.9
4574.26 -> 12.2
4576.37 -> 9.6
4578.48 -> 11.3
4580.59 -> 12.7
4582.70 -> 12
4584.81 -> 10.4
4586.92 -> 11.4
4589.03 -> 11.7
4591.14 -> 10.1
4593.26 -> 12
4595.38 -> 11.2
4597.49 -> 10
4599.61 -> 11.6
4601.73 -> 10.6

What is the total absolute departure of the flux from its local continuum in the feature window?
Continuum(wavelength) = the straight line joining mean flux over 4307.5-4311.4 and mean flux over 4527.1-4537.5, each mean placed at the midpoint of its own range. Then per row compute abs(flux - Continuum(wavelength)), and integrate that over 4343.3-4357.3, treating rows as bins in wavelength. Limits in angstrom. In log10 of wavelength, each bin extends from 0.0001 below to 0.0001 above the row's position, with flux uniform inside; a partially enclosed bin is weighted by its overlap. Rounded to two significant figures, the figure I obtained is 8.9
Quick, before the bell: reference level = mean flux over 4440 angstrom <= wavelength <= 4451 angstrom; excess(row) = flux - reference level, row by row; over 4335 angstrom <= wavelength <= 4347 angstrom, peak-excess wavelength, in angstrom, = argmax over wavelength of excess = 4340.31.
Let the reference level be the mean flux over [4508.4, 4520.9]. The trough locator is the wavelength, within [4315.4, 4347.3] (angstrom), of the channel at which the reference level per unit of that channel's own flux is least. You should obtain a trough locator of 4340.31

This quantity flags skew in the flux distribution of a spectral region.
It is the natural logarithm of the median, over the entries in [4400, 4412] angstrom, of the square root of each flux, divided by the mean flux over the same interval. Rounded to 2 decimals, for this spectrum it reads -1.19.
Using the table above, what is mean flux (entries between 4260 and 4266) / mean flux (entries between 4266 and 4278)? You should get 0.95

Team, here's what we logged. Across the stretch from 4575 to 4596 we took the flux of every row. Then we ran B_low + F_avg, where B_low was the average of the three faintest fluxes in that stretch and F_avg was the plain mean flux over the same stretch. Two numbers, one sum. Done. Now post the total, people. 21.3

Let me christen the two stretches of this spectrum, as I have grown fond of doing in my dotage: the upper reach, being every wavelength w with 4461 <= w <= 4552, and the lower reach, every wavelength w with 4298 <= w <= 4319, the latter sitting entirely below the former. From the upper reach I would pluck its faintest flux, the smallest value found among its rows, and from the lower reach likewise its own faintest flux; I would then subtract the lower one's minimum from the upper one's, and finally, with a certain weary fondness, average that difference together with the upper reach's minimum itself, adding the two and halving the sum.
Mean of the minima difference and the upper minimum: 4.26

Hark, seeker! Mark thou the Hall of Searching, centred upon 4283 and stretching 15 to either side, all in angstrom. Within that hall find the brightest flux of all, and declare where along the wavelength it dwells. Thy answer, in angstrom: 4268.95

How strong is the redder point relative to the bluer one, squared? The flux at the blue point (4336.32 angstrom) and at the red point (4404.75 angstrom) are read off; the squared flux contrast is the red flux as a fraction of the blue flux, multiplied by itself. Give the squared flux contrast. 1.29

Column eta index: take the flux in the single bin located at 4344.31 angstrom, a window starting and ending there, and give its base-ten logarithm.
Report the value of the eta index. 0.91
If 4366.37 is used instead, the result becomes 1.07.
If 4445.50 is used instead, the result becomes 1.03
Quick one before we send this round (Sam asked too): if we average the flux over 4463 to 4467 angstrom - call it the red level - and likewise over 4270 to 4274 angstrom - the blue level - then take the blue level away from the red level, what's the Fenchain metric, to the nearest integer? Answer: -1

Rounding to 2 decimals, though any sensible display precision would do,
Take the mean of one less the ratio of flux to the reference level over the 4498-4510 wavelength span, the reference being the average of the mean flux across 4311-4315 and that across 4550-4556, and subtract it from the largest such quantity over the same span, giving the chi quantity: 0.17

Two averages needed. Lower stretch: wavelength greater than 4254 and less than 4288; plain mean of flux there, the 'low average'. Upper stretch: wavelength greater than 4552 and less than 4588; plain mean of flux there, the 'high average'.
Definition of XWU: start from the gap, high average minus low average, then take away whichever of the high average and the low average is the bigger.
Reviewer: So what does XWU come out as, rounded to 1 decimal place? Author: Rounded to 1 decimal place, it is -11.1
